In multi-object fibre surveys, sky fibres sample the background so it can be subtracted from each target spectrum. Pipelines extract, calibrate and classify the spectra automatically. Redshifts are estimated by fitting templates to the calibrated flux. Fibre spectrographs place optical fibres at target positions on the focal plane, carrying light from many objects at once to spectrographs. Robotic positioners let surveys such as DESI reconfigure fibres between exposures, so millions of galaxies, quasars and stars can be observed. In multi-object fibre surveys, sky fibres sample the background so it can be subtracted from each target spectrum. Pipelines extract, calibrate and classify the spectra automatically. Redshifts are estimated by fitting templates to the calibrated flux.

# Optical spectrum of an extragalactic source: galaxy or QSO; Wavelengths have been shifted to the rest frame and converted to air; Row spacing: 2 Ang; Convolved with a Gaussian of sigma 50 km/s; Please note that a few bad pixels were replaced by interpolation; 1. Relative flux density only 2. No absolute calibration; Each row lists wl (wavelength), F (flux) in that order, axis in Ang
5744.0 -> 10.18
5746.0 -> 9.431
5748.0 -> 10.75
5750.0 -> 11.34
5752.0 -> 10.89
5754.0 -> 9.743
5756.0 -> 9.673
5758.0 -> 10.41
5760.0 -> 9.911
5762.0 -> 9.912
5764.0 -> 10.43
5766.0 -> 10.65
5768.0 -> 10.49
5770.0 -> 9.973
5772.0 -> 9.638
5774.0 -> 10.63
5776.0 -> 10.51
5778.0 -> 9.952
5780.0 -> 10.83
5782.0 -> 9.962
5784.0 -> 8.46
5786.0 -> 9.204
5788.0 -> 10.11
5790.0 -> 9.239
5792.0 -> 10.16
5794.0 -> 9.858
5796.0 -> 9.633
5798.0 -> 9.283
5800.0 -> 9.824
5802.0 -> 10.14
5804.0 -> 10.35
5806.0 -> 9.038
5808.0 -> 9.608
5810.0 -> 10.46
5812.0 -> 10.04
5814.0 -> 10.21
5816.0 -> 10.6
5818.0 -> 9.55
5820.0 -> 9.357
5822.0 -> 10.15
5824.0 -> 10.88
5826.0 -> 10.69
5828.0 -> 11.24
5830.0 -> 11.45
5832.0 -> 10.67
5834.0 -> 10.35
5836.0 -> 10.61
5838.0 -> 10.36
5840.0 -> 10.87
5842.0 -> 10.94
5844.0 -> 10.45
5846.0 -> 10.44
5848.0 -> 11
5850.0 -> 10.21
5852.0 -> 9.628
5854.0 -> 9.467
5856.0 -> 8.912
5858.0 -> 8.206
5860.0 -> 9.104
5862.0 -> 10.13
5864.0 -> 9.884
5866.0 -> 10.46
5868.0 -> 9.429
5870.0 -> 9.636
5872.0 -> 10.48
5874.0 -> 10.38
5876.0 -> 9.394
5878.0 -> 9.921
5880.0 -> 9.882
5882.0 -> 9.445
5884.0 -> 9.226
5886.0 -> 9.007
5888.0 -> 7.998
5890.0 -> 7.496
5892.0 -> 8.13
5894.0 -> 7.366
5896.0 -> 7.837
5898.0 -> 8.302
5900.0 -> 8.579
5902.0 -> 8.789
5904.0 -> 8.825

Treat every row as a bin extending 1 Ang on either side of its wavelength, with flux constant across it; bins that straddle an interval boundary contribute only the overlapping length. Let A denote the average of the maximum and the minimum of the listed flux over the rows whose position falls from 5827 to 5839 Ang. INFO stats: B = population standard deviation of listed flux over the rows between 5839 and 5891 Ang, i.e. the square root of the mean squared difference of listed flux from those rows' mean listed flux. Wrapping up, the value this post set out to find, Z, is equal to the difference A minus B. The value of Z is 10.0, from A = 10.9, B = 0.9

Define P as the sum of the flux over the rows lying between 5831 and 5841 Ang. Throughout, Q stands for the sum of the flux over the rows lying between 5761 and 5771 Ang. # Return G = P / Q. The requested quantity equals 1.03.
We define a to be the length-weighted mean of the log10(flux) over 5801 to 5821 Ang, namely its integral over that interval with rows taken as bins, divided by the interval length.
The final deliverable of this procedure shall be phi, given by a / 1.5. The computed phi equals 0.664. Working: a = 1.00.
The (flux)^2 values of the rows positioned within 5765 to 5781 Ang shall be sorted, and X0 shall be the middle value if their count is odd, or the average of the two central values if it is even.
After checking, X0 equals 110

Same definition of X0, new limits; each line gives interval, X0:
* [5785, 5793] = 94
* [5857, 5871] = 93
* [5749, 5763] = 98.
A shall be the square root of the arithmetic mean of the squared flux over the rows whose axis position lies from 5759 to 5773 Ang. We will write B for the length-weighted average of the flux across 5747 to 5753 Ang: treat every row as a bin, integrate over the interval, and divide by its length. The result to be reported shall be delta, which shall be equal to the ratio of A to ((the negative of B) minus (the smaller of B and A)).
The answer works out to -0.480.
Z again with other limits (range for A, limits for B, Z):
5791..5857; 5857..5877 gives 9.5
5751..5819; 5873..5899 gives 8.7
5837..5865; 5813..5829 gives 9.0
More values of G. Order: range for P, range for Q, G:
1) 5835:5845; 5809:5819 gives 1.05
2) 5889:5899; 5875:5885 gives 0.82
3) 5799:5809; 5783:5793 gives 1.04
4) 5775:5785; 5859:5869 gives 1.01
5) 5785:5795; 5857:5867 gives 1.02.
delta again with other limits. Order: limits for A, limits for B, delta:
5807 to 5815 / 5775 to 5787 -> -0.513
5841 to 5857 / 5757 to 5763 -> -0.504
